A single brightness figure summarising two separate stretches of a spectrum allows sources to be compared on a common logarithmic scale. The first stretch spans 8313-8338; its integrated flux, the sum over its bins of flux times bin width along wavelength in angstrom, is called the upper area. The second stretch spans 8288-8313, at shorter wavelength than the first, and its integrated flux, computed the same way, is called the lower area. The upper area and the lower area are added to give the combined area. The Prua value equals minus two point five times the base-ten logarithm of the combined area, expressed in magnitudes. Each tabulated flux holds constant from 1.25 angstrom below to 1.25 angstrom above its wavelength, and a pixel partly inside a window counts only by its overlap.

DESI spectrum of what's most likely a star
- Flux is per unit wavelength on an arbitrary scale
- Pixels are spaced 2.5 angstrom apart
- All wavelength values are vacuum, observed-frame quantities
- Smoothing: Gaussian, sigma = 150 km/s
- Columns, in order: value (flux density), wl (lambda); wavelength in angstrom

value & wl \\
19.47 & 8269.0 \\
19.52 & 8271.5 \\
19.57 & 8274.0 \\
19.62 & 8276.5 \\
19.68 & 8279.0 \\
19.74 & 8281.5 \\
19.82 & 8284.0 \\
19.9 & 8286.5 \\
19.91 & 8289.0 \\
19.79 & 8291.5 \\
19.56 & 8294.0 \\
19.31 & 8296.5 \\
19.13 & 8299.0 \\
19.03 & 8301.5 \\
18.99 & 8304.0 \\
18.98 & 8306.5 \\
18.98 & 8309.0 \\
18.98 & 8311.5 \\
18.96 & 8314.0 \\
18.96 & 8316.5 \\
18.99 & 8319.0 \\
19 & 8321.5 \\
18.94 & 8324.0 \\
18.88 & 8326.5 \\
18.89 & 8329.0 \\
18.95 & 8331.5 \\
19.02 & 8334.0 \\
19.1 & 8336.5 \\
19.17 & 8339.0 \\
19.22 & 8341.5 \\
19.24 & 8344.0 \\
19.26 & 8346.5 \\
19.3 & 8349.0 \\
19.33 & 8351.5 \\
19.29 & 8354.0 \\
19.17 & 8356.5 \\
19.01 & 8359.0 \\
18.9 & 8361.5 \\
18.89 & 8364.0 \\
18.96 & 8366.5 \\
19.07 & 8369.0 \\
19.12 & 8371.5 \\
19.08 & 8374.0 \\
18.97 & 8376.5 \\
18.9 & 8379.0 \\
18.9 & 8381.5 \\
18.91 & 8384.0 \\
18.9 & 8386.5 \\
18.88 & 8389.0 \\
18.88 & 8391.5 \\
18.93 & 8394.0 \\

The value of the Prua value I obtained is -7.45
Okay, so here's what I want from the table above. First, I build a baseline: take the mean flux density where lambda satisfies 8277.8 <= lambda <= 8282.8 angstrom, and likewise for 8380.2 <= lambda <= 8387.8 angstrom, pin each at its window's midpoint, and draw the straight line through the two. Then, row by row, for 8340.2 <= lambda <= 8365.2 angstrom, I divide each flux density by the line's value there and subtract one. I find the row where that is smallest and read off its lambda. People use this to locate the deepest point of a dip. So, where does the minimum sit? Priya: 8361.5 angstrom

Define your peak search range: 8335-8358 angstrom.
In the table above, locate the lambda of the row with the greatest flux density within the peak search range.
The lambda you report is 8351.5 angstrom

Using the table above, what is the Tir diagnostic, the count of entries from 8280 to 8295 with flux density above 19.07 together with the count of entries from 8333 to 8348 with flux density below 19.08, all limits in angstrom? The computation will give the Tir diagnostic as 7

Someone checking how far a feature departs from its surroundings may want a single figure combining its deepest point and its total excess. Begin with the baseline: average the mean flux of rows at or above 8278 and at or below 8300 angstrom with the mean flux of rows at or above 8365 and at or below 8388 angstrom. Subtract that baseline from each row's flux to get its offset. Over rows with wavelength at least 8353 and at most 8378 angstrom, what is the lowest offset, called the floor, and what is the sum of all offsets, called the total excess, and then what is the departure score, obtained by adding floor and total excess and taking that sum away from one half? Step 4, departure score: 3.6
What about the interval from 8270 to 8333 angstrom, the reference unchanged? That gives 1.7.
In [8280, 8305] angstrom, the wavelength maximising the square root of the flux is 8289.0 angstrom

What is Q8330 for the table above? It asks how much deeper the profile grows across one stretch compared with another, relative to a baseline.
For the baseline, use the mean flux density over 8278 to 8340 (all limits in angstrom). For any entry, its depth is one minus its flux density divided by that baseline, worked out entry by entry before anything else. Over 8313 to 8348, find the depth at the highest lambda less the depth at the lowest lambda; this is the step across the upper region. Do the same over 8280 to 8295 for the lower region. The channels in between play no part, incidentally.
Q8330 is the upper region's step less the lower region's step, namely -0.025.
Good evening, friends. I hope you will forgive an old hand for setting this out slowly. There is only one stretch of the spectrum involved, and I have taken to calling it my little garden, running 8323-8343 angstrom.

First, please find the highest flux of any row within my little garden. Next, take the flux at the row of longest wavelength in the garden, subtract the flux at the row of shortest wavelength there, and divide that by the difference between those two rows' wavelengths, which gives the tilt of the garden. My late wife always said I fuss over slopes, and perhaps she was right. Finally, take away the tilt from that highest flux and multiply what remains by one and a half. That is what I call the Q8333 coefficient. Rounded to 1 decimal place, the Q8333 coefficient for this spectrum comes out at 28.8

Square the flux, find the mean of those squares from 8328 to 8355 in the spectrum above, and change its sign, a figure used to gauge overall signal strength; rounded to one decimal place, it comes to -367.2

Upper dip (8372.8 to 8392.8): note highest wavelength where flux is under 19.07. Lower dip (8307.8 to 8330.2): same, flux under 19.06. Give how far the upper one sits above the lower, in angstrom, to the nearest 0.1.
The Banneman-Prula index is 62.5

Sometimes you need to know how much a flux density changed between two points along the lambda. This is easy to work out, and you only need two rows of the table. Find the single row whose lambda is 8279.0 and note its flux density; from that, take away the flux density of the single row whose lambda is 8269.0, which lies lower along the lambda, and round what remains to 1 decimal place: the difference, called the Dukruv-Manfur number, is 0.2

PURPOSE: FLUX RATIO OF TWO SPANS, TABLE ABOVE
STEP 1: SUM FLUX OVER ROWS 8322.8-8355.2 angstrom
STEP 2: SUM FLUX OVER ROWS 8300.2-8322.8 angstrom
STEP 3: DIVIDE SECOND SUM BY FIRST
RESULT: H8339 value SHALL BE 0.69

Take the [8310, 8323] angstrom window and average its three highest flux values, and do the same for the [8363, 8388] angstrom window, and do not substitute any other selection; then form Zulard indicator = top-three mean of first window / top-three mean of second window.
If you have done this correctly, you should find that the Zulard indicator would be 0.995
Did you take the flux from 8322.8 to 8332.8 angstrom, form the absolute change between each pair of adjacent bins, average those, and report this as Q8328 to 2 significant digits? 0.043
